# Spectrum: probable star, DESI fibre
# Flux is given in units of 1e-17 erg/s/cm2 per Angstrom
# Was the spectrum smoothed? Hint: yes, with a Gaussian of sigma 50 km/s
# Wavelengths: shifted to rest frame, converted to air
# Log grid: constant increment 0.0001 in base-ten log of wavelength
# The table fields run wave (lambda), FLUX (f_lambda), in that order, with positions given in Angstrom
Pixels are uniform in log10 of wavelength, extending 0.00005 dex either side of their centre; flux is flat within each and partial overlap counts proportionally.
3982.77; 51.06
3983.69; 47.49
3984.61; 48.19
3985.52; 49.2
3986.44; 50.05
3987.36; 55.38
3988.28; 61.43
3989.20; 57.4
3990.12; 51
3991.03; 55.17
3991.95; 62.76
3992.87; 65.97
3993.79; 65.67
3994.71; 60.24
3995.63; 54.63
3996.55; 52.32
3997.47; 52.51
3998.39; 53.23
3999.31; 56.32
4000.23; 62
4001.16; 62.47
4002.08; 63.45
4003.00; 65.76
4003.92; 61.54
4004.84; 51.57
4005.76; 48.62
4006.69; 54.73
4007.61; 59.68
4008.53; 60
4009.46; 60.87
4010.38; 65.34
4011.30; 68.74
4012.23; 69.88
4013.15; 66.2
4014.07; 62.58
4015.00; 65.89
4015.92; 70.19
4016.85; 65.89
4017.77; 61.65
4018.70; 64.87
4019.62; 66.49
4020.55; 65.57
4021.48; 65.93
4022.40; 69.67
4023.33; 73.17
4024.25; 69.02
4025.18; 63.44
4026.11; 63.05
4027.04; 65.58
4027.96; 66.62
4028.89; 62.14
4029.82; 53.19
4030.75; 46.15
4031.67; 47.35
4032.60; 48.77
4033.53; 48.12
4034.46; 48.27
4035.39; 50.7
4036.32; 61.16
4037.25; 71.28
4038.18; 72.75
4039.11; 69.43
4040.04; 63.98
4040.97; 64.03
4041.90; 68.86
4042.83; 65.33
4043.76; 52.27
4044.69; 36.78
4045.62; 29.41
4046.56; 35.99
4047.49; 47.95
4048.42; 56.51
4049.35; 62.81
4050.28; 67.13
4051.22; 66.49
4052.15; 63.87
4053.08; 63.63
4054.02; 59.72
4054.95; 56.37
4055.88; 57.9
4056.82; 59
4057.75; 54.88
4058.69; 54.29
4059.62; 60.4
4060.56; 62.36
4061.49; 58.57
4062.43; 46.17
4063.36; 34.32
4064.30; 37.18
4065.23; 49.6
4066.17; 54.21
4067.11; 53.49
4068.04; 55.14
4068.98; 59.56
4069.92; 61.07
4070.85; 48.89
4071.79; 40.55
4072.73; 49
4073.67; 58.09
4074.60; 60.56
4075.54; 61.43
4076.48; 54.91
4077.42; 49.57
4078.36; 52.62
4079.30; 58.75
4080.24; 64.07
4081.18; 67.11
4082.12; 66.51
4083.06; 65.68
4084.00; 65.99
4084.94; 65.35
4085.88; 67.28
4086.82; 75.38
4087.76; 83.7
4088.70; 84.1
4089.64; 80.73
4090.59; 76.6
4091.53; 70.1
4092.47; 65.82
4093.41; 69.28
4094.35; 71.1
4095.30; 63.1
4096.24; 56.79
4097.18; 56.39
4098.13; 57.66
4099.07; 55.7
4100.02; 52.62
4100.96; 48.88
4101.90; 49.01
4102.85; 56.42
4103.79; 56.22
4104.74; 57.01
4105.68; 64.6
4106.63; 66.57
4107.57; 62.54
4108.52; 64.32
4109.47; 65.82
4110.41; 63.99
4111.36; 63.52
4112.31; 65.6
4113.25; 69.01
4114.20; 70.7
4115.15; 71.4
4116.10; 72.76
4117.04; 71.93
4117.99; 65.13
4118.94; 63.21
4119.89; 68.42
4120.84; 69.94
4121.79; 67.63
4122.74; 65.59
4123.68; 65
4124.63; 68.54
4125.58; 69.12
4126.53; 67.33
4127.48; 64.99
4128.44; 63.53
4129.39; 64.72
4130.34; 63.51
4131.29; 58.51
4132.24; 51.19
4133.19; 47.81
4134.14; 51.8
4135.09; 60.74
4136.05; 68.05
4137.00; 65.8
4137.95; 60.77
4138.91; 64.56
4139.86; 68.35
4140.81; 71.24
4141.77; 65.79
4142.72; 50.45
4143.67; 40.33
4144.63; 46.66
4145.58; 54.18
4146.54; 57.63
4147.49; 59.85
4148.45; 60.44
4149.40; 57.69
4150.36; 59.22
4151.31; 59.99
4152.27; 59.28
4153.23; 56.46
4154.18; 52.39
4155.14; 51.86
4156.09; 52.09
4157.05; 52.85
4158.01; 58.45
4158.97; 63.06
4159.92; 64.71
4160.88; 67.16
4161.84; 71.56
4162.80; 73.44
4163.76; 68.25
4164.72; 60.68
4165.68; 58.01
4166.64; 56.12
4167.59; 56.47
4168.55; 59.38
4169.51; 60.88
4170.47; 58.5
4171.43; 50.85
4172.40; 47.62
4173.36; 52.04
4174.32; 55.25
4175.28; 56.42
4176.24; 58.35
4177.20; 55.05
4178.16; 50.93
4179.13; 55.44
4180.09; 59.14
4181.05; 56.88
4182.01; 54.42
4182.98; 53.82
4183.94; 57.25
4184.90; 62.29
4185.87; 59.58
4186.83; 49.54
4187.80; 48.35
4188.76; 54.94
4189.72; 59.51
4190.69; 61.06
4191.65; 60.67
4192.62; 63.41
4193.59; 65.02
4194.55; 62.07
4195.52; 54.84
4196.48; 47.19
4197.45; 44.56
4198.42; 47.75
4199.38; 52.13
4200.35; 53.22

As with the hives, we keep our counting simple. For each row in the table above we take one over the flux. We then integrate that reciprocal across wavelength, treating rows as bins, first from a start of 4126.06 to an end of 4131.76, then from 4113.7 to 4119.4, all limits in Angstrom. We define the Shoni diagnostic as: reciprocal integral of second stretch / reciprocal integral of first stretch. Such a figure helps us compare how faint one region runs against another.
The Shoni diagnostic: 0.92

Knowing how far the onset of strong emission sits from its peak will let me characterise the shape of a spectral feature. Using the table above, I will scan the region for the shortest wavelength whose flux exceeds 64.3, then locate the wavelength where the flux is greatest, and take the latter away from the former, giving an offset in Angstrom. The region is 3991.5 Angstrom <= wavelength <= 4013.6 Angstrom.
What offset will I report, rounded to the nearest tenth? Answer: -19.4 Angstrom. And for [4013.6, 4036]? -8.3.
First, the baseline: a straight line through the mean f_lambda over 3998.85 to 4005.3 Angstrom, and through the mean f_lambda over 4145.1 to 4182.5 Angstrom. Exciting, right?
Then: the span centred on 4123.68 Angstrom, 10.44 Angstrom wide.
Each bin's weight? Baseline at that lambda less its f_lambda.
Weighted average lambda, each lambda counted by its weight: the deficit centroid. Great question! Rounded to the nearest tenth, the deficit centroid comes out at 4123.6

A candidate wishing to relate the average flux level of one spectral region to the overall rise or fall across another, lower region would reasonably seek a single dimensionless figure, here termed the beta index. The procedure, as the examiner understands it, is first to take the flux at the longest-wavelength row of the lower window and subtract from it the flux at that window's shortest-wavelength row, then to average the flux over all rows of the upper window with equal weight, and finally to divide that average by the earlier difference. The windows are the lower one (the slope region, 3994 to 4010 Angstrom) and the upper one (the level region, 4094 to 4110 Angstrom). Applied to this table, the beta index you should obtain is 94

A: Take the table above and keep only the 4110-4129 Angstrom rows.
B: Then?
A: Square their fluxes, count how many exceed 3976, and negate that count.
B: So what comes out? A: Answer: -20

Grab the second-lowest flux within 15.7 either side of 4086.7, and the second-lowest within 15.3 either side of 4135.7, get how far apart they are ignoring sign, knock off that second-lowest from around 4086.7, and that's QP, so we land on -47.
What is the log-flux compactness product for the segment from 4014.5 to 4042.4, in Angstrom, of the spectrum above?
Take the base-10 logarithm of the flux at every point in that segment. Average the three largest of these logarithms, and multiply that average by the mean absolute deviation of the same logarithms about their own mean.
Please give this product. 0.09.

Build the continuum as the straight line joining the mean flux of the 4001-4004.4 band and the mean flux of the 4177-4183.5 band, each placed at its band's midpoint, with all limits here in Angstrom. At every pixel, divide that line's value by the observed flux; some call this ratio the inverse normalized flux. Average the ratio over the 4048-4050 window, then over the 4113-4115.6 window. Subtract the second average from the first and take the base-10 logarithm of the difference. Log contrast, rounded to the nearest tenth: -0.7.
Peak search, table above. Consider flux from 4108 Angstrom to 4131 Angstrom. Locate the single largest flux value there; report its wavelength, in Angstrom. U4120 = 4116.10 Angstrom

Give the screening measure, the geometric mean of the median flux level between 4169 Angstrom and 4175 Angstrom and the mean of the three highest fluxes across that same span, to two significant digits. 56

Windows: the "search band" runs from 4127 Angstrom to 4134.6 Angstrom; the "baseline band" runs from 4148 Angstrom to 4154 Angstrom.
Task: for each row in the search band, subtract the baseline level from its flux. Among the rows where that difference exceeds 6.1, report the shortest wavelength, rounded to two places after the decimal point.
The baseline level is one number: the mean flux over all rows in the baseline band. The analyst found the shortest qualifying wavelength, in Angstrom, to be 4127.48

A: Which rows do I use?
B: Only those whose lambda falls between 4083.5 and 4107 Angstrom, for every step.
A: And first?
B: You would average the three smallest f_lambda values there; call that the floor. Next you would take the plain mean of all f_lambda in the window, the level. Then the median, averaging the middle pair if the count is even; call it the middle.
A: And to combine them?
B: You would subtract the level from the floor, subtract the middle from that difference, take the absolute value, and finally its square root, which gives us 8.9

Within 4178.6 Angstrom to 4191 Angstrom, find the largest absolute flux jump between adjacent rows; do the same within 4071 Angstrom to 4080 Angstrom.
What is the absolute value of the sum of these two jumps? 19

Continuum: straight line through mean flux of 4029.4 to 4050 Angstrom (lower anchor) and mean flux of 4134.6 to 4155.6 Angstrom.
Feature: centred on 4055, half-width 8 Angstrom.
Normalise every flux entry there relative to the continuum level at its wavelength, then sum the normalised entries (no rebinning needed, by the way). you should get 18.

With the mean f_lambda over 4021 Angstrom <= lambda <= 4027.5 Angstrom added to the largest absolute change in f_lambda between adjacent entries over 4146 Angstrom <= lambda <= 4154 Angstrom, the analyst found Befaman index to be 70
